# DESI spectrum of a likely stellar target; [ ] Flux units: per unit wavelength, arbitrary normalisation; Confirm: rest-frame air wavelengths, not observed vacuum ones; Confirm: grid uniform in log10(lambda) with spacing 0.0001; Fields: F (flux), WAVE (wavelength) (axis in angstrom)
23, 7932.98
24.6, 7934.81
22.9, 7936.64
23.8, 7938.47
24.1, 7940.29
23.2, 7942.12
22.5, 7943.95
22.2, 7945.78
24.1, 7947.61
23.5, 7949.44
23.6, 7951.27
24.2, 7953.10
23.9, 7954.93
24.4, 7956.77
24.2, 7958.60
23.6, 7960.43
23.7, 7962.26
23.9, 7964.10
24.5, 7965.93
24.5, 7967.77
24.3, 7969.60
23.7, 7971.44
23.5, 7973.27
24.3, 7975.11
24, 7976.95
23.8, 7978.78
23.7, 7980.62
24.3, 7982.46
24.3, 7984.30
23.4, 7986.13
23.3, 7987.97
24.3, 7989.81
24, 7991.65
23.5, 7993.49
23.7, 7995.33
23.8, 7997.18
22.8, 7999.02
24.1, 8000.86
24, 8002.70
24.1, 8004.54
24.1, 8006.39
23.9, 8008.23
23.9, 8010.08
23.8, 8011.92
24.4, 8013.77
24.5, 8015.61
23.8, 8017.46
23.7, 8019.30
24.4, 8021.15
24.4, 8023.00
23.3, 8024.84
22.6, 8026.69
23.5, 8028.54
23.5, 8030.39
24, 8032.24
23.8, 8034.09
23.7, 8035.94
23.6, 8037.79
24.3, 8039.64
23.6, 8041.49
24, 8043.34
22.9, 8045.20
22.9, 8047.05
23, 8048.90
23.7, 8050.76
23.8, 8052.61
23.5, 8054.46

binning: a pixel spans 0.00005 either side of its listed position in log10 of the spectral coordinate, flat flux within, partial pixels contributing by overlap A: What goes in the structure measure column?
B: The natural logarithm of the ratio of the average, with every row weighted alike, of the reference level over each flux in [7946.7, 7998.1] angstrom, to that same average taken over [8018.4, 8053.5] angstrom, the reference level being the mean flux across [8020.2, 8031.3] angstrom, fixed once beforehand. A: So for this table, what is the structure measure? -0.0134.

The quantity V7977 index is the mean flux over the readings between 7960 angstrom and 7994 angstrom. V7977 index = 23.9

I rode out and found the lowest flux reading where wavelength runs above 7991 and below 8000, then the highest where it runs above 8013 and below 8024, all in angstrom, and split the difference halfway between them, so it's 23.65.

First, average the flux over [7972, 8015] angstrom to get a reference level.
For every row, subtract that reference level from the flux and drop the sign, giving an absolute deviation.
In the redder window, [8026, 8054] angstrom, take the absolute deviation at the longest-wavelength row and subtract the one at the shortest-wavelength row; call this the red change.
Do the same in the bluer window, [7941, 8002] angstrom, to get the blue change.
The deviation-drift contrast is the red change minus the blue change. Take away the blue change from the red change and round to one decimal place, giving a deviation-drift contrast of -0.8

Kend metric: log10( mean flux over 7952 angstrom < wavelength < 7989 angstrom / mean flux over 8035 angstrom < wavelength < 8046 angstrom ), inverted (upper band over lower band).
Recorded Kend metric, -0.005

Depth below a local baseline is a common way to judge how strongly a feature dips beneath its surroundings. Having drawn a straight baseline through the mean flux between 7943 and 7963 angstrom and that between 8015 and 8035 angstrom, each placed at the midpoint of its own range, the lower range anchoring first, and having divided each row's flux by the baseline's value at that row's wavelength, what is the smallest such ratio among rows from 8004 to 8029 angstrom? 0.951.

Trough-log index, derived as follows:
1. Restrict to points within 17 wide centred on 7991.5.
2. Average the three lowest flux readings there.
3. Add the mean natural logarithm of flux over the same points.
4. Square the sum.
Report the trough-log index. 693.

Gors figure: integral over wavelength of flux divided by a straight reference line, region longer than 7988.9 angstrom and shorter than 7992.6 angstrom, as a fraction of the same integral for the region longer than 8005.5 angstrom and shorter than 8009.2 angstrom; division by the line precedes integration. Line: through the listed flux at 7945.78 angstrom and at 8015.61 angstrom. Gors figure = 1.03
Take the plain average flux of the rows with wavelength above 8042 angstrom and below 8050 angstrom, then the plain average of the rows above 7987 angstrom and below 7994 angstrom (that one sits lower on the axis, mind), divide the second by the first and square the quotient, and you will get 1.050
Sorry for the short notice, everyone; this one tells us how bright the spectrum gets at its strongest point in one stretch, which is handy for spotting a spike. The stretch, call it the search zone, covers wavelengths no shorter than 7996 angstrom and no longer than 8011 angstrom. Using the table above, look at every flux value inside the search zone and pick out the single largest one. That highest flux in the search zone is 24.1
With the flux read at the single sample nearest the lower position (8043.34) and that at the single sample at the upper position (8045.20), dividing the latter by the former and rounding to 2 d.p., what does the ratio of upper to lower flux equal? 0.95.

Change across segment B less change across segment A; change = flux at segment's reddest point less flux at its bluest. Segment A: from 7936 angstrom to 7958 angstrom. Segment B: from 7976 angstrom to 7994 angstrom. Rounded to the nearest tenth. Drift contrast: -2.0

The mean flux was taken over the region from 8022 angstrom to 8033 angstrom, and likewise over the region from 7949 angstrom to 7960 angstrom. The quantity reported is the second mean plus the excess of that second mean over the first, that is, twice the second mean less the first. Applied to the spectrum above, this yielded 24.4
